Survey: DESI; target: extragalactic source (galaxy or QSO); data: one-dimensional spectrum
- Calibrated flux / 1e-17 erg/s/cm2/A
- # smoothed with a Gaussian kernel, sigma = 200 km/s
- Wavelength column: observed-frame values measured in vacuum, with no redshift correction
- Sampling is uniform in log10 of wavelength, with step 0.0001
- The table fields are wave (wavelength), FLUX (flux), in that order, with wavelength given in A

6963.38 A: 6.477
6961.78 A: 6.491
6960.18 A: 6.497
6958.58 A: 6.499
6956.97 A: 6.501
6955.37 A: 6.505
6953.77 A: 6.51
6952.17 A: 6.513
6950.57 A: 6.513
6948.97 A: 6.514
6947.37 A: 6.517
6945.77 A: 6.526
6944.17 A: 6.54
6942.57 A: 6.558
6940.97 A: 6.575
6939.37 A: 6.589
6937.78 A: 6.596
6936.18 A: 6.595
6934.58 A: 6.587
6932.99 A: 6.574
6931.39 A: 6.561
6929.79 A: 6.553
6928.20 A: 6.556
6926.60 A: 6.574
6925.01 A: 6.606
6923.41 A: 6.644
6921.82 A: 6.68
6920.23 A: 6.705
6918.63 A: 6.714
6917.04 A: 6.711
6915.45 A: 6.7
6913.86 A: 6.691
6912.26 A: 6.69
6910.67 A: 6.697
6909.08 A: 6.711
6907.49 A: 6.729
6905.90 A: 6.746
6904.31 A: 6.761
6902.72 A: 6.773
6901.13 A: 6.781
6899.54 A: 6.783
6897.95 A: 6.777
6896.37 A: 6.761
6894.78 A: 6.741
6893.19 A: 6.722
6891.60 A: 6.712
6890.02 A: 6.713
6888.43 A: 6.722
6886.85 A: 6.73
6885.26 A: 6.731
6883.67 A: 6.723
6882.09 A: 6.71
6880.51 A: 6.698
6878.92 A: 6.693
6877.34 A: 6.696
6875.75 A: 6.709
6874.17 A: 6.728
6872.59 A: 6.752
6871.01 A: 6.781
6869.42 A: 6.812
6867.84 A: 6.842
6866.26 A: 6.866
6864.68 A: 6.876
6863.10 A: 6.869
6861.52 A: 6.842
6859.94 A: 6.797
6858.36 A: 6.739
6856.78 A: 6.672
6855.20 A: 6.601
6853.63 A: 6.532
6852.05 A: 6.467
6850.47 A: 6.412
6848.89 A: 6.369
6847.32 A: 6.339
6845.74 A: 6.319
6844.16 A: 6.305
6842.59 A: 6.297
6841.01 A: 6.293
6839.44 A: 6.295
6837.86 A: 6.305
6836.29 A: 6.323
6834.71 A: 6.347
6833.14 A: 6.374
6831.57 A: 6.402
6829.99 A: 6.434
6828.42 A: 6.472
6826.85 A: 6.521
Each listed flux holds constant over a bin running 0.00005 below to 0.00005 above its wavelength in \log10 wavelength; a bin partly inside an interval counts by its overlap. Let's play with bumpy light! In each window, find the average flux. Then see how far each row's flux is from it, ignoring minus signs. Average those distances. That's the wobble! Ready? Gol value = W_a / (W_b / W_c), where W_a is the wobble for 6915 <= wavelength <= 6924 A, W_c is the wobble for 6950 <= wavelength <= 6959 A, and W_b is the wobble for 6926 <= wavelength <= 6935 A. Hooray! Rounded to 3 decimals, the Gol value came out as 0.010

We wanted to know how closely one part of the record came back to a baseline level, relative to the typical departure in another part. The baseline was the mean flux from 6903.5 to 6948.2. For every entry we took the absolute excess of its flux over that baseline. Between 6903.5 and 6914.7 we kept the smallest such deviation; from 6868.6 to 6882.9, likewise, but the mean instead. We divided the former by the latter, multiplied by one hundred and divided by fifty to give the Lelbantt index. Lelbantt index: 1.2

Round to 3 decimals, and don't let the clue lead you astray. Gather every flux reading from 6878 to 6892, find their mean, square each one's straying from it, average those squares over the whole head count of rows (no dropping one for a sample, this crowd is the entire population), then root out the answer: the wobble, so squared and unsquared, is 0.012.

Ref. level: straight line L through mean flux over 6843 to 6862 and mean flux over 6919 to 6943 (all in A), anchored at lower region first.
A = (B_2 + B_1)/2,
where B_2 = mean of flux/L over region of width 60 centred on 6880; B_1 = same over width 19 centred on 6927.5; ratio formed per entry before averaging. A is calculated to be 1.01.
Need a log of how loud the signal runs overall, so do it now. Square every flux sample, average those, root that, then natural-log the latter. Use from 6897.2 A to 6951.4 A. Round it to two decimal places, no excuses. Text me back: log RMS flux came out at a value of 1.89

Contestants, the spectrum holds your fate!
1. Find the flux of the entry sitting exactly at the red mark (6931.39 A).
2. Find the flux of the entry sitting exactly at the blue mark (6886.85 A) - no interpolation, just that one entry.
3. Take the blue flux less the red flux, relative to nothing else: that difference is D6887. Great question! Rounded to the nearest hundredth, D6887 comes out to 0.17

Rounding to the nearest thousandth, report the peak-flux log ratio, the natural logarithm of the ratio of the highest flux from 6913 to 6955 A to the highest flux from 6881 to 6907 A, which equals -0.010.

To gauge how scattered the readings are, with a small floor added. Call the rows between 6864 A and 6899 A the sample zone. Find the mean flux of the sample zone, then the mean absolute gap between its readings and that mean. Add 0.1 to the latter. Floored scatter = 0.14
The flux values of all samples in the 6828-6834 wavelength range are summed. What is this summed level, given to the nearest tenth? 25.7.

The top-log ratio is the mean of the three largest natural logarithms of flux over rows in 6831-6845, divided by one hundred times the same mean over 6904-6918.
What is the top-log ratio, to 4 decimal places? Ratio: 0.0097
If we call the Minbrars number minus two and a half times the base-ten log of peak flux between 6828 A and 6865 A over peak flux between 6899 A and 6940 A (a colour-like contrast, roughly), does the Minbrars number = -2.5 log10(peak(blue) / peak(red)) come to -0.015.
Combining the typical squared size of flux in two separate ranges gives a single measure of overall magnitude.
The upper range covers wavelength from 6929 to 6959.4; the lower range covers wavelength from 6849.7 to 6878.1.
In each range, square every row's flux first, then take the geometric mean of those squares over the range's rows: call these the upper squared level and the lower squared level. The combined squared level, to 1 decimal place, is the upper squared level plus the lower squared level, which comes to 88.0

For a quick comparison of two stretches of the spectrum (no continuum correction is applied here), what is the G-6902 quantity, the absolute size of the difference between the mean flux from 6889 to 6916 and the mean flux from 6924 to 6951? 0.17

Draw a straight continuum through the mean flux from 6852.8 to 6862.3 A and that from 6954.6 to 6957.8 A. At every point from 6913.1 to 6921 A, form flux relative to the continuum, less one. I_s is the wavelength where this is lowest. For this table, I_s 6913.86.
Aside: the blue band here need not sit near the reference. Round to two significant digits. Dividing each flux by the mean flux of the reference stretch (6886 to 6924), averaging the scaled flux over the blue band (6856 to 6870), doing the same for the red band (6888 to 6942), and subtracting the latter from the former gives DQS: 0.020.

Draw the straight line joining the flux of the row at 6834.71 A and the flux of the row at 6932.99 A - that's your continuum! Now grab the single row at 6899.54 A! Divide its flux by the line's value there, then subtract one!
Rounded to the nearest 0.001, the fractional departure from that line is 0.044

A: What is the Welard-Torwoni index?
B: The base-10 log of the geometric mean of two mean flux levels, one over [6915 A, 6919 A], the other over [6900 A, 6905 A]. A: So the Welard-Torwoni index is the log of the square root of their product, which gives 0.829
